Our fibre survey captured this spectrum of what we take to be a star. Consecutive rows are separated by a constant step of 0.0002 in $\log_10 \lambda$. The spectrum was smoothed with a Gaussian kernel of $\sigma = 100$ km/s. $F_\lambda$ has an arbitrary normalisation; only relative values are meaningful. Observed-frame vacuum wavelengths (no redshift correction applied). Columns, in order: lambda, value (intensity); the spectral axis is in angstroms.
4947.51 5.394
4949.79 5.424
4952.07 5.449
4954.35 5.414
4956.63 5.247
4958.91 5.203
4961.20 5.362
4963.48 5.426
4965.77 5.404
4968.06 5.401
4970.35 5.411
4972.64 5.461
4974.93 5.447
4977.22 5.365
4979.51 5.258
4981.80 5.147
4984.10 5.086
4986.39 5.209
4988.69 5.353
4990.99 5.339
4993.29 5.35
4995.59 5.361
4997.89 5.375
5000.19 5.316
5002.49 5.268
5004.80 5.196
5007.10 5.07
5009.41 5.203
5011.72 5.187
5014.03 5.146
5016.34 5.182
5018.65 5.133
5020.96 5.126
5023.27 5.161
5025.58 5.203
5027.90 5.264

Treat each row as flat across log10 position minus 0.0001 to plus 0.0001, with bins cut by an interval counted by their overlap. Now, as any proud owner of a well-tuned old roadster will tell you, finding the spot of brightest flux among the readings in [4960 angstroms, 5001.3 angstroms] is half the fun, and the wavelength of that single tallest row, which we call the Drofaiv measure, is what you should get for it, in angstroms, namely 4972.64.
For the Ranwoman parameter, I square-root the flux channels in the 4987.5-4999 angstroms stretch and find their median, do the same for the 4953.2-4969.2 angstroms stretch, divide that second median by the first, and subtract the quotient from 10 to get 9.00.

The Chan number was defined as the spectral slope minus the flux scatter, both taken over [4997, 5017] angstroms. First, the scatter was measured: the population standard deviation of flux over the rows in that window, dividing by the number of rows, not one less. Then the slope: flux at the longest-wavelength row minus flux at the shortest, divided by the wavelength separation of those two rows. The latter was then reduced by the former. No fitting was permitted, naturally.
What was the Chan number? -0.097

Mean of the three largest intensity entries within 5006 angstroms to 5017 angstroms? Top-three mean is 5.19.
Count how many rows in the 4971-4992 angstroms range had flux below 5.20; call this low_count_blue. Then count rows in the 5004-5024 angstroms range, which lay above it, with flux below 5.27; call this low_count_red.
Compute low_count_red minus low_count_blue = 7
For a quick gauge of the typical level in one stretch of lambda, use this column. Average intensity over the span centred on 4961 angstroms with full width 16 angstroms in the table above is 5.35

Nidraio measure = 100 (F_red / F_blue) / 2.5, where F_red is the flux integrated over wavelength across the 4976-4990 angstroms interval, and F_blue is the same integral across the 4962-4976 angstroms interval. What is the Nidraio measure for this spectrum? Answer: 38.7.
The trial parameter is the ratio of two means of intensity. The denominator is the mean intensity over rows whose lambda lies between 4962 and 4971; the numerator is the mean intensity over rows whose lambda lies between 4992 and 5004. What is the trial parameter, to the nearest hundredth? 0.99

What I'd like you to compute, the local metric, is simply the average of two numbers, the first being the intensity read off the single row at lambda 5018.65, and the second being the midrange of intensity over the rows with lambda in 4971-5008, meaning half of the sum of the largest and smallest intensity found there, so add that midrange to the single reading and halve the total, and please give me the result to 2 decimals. 5.20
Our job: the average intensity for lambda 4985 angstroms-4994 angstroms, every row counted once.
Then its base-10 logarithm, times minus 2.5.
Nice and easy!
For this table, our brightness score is -1.81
